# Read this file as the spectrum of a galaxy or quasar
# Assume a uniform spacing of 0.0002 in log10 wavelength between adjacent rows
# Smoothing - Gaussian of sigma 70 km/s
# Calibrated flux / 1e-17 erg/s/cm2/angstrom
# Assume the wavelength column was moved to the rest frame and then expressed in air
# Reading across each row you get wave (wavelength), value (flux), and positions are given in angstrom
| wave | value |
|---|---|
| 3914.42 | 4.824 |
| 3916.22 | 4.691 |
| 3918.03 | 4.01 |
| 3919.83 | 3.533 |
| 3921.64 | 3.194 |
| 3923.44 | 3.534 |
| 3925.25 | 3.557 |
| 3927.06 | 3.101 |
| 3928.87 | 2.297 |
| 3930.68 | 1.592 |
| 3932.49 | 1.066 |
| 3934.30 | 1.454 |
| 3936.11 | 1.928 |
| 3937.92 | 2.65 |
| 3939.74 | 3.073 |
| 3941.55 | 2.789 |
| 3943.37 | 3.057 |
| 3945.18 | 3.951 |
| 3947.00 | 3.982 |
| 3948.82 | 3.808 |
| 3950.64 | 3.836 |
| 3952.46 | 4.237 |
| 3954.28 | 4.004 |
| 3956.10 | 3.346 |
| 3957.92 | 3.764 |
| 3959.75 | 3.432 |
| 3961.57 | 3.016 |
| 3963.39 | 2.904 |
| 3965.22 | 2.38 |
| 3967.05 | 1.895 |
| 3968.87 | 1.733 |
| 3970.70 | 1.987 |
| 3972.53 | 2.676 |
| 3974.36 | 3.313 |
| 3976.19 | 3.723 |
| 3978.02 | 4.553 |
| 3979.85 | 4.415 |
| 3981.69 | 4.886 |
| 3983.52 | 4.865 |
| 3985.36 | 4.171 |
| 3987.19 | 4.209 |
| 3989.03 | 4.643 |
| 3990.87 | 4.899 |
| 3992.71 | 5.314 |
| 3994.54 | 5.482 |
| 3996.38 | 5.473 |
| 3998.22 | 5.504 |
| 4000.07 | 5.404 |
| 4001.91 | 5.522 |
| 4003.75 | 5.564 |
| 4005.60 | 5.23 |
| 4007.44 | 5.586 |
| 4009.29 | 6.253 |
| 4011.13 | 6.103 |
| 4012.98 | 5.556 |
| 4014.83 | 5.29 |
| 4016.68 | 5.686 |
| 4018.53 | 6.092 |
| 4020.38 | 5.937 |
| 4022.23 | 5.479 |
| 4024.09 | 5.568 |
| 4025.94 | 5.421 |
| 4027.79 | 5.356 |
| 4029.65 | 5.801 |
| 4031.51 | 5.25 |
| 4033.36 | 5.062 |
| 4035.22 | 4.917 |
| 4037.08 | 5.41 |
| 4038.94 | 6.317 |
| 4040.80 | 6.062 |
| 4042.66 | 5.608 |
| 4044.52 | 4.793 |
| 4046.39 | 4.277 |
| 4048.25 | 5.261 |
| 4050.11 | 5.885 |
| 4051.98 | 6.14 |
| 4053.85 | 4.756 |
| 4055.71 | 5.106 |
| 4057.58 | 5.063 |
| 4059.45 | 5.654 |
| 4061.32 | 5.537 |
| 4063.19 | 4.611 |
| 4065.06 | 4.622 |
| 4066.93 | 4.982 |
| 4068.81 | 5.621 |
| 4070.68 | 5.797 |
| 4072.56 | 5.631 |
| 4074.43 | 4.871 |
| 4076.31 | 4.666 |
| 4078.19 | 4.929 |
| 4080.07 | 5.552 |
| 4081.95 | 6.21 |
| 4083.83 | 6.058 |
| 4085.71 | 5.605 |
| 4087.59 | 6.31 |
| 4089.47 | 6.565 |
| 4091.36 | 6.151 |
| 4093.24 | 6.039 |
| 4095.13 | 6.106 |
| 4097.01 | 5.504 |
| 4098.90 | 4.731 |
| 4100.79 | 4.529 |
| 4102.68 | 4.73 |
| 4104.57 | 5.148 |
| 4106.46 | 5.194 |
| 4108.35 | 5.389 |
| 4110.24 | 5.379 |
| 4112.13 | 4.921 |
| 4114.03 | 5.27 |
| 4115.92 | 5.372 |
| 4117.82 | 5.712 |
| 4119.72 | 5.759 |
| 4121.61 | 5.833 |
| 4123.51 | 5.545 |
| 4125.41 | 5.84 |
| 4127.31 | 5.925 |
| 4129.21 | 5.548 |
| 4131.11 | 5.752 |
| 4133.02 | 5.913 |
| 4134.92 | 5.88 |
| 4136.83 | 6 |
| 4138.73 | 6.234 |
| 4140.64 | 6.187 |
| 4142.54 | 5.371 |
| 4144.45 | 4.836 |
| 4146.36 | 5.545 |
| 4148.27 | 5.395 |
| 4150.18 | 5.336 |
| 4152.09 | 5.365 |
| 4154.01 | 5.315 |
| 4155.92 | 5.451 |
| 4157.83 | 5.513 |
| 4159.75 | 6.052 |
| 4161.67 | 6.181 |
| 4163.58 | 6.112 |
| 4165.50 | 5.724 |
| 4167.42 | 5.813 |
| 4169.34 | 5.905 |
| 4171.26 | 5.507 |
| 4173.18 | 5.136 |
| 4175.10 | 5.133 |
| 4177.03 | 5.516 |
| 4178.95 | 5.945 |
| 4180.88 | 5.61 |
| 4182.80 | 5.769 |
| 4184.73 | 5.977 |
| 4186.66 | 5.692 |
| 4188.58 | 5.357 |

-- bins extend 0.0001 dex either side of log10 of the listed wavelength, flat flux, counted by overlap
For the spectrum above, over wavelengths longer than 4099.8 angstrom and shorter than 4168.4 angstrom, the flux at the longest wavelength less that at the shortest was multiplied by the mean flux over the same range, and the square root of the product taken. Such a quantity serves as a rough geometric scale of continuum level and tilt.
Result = 2.67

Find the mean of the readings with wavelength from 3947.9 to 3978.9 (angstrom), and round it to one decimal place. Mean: 3.2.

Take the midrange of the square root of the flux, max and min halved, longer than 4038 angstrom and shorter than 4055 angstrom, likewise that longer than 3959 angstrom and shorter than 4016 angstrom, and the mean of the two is 2.1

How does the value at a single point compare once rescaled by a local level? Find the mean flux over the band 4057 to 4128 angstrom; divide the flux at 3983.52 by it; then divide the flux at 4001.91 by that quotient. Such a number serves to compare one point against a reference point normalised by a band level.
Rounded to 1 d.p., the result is 6.2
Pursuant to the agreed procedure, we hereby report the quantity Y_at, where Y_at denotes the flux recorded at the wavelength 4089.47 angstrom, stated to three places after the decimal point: 6.565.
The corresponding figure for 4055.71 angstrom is 5.106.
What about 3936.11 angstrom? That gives 1.928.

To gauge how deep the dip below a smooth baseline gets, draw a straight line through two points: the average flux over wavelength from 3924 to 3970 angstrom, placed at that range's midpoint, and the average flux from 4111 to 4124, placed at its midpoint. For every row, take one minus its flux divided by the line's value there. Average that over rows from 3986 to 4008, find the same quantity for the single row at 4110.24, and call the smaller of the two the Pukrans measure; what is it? -0.42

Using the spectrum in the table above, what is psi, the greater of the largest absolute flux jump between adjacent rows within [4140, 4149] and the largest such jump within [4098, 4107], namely 0.82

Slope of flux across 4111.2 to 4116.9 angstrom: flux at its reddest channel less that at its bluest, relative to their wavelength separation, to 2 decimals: 0.12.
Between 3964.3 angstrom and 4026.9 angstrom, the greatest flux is 6.253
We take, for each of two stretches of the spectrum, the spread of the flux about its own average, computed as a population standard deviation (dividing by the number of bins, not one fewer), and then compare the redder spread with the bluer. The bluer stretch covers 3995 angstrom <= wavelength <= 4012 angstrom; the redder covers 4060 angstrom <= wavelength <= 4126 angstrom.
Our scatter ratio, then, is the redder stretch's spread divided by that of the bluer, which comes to 1.7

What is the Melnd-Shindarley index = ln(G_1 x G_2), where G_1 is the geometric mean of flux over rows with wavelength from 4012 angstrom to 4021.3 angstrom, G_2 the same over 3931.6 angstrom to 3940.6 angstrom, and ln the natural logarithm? 2.38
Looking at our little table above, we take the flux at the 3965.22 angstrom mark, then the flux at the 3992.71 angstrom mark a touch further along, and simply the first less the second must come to -2.9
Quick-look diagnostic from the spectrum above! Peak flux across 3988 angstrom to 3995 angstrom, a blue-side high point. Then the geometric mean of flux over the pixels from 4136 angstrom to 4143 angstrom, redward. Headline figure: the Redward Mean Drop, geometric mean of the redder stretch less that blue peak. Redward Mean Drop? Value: 0.5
